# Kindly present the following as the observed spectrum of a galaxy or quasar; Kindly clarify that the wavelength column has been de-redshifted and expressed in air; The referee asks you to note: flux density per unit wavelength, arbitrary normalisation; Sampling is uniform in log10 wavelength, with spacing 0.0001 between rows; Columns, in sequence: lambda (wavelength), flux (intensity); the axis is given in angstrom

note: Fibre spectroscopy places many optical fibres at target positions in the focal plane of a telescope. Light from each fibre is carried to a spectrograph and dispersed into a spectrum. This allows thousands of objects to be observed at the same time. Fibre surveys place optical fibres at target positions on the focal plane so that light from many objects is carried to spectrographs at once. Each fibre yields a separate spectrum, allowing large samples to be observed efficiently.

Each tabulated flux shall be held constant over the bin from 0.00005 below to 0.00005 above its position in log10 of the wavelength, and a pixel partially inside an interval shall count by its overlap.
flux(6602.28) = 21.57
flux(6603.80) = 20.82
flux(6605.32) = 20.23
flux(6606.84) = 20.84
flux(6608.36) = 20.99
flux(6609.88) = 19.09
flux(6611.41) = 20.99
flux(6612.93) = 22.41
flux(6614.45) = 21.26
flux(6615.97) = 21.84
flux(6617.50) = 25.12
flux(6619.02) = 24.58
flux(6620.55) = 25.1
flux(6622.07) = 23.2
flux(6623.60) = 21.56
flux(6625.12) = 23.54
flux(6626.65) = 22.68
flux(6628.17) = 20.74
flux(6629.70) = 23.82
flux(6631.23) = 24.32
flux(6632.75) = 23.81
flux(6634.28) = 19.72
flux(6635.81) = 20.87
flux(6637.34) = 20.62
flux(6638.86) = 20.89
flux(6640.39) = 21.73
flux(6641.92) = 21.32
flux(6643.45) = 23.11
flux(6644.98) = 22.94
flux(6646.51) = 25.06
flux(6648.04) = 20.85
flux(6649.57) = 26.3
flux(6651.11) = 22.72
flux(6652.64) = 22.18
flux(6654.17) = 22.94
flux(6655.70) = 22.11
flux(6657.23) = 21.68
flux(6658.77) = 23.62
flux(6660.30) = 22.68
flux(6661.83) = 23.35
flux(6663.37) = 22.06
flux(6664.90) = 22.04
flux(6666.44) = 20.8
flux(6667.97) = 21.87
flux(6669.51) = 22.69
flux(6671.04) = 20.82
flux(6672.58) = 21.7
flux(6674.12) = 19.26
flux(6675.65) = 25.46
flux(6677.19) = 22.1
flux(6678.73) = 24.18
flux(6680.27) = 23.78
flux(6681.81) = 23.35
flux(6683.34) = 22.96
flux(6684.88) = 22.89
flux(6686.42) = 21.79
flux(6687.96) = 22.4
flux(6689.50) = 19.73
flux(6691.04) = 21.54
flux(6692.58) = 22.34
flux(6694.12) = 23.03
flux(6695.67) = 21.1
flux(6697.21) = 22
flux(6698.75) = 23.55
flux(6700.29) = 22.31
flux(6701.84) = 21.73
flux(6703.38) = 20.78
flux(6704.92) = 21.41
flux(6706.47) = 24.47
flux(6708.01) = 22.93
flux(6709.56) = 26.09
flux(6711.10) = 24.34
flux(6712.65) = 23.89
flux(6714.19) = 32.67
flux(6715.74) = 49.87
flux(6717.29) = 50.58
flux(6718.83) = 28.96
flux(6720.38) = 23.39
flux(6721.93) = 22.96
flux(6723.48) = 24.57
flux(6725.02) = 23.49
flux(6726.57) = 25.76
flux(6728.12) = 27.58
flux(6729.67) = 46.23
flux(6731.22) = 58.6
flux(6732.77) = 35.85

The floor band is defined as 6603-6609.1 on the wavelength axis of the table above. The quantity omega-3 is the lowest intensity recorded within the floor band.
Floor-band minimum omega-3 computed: 20.23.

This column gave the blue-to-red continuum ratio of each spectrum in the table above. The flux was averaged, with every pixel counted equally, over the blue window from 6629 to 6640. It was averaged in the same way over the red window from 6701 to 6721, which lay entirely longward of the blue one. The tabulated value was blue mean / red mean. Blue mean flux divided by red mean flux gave 0.77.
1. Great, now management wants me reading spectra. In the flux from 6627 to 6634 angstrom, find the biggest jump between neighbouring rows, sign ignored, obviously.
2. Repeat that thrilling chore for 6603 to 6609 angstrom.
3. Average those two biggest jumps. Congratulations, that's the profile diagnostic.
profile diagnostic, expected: 1.8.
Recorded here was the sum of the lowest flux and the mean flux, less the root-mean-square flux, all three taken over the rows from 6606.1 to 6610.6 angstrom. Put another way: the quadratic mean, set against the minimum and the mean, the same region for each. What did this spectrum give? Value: 19.1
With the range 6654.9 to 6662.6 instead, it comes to 21.7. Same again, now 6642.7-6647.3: 22.9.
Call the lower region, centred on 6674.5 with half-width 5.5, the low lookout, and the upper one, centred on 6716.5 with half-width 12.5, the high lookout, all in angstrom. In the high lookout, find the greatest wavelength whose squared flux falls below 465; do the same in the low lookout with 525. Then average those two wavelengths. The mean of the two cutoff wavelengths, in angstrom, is 6691.1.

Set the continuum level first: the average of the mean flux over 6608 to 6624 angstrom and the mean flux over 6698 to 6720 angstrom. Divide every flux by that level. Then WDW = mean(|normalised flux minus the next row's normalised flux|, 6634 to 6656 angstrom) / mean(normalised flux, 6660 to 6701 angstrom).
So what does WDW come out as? 0.072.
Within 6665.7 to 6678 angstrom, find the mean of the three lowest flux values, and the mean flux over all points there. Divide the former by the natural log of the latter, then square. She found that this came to 43.3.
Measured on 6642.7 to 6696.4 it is 41.0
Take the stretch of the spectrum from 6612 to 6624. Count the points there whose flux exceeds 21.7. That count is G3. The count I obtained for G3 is 6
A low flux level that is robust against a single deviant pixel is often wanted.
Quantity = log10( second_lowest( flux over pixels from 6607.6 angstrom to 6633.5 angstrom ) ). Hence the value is 1.32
